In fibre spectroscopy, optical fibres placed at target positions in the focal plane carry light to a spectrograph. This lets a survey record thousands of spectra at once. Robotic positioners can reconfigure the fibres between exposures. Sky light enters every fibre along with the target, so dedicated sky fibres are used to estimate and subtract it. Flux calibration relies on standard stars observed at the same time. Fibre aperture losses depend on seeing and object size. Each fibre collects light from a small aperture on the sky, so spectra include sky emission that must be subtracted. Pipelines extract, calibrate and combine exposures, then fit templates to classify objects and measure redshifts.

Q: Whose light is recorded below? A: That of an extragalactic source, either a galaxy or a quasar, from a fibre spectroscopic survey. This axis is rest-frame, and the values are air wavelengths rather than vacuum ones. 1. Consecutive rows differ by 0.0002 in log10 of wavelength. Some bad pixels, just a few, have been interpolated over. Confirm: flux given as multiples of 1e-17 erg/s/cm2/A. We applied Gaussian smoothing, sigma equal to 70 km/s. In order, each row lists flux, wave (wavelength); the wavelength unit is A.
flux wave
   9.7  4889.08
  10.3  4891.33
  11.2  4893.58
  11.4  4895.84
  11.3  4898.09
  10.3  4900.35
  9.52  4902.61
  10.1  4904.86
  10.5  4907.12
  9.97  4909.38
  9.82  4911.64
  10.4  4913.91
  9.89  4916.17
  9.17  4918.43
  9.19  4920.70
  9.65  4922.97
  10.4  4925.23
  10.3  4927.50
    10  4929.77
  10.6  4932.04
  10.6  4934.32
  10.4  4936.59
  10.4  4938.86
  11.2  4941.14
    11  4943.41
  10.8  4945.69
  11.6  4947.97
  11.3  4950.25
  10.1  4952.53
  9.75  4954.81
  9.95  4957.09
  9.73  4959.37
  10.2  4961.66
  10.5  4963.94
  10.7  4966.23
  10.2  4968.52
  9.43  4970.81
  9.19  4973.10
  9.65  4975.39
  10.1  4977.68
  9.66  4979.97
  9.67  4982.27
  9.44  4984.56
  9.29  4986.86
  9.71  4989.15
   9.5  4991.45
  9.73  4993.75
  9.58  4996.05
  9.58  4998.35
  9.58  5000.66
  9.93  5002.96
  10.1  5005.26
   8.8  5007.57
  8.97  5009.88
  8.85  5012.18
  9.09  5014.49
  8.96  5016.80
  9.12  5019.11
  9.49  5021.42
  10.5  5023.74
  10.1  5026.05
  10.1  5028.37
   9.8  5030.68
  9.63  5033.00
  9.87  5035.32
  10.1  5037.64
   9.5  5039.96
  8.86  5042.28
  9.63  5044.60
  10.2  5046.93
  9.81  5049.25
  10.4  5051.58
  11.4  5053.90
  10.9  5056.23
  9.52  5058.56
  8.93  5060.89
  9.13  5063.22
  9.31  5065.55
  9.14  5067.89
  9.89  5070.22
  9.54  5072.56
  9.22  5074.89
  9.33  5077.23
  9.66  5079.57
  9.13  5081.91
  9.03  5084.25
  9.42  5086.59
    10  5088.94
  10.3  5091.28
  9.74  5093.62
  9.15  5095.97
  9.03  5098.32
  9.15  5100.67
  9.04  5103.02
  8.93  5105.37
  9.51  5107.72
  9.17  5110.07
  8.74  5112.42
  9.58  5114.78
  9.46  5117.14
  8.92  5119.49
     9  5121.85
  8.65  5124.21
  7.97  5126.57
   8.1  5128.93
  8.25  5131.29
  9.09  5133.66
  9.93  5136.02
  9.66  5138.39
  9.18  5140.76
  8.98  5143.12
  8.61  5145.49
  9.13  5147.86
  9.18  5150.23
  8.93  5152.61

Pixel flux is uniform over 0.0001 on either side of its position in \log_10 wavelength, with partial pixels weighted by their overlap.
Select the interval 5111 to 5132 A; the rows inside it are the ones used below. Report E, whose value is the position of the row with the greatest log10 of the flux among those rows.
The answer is 5114.78 A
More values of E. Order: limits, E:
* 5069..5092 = 5091.28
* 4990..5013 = 5005.26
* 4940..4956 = 4947.97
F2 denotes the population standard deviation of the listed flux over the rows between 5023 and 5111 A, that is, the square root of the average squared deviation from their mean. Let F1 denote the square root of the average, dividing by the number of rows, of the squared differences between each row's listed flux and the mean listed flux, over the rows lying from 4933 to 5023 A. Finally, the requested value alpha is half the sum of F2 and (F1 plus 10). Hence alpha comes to 5.63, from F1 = 0.69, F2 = 0.57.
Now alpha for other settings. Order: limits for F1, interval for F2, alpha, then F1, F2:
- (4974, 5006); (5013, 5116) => 5.39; 0.22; 0.56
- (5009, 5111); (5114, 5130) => 5.57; 0.57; 0.57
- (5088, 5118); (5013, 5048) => 5.46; 0.43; 0.48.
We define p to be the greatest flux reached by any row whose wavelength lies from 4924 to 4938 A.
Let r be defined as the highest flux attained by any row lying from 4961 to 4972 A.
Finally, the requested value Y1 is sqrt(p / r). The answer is 1.00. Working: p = 10.6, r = 10.7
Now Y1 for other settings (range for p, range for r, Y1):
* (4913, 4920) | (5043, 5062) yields 0.96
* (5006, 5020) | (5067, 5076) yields 0.96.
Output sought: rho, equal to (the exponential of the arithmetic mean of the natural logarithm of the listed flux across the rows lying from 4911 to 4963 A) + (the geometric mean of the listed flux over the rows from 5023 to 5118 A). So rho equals 19.9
